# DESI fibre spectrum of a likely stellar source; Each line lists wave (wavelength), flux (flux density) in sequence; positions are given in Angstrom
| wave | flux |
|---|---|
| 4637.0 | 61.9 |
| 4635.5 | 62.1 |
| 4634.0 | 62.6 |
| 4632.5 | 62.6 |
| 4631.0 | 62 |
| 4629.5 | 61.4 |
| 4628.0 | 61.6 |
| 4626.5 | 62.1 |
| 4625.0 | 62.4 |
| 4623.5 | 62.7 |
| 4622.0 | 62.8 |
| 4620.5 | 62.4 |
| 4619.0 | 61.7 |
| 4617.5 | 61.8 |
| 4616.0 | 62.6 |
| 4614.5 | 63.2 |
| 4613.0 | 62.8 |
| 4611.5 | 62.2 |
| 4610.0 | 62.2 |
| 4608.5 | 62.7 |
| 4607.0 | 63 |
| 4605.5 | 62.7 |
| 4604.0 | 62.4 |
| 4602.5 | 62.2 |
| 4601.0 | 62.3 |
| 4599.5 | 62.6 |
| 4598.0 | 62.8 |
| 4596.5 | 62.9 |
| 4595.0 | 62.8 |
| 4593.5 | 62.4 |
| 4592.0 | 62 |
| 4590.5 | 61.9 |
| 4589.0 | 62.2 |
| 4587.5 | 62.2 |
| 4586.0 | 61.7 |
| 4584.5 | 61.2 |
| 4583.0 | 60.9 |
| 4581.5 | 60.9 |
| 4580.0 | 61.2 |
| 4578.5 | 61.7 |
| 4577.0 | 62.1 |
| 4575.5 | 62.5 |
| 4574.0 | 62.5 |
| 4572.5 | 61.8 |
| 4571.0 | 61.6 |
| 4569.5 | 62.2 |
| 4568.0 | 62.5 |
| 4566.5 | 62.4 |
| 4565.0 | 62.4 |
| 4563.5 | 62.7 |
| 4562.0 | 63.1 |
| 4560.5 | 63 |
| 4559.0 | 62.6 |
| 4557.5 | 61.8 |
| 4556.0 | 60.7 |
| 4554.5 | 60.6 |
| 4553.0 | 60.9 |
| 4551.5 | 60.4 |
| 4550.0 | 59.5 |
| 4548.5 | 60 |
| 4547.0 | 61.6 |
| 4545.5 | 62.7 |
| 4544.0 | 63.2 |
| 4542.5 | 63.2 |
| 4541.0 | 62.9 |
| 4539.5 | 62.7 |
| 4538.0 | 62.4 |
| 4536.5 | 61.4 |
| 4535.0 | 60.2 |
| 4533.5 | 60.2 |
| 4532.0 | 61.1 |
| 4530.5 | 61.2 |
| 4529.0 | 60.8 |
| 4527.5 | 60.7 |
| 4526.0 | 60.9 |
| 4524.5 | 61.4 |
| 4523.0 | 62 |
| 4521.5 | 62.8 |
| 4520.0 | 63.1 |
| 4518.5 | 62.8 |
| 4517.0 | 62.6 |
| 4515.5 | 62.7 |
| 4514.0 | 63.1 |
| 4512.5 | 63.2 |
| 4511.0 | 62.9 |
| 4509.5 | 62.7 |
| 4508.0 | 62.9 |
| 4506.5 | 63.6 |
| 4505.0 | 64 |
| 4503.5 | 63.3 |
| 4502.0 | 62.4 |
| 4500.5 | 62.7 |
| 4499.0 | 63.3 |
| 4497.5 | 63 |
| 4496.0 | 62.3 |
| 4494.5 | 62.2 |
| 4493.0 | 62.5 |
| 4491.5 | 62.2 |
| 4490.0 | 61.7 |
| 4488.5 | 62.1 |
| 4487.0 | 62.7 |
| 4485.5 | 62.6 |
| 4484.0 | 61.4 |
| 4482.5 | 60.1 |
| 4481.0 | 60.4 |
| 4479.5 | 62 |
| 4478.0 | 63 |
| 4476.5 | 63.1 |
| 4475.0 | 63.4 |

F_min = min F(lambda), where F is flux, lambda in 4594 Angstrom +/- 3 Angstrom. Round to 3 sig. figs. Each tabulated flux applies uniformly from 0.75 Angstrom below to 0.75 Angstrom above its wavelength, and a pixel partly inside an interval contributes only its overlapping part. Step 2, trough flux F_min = 62.0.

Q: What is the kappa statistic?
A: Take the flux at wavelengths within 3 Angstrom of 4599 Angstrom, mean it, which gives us 62.6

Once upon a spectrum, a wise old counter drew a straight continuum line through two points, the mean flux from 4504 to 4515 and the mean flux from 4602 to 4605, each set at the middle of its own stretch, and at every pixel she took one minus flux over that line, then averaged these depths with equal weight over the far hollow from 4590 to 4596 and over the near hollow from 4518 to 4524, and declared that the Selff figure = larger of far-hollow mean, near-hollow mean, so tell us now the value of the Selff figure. 0.007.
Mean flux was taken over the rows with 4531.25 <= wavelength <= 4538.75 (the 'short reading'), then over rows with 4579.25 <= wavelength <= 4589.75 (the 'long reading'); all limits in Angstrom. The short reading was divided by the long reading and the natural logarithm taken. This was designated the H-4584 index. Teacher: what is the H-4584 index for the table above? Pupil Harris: -0.007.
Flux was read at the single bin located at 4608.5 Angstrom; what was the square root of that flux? 7.92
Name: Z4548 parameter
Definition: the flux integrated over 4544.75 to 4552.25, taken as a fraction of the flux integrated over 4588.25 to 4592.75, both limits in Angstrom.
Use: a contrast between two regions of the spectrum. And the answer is 1.6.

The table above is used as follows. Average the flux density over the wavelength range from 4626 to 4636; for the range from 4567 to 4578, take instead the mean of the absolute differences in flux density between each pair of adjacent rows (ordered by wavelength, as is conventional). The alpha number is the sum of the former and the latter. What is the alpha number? 62.42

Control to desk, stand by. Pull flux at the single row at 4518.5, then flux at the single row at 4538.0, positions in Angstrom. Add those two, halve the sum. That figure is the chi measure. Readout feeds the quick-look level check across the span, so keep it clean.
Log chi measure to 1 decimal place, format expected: 62.6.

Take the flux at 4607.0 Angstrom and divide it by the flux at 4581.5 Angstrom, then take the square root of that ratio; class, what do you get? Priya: 1.02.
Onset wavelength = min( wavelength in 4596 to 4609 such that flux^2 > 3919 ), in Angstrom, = 4596.5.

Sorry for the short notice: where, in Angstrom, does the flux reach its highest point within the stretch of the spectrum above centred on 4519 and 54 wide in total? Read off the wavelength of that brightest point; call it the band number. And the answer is 4505.0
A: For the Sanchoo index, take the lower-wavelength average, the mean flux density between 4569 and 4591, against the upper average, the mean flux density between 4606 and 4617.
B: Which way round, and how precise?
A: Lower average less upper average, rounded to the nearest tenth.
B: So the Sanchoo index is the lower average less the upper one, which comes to -0.9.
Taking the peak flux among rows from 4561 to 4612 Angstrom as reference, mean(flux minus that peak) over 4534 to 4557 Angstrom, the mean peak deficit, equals -1.6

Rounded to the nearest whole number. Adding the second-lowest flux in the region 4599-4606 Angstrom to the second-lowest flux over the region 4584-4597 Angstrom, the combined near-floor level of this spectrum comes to 124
